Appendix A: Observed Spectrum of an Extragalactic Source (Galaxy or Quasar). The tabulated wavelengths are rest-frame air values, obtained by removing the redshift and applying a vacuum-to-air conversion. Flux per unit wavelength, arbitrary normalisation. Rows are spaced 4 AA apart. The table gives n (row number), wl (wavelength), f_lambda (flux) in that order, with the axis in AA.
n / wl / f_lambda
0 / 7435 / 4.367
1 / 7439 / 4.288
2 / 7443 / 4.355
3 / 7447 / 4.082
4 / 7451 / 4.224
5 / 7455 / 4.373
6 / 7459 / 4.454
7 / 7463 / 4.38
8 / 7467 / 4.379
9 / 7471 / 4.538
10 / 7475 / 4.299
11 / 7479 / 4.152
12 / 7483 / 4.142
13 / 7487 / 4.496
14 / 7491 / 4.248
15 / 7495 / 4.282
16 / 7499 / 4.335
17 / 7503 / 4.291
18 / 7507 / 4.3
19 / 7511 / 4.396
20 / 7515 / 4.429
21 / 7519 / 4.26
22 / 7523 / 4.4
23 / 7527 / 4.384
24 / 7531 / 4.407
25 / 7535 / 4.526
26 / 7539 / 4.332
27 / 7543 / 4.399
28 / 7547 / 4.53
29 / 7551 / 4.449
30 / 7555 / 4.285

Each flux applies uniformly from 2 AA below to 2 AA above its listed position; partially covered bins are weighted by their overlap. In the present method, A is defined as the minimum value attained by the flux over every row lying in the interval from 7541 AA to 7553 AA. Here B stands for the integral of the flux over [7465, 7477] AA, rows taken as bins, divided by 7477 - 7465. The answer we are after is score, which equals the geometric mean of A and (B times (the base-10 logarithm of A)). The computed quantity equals 3.53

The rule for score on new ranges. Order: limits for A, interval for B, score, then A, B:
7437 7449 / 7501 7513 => 3.29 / 4.082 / 4.329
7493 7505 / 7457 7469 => 3.45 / 4.282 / 4.404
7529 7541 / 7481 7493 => 3.44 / 4.332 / 4.295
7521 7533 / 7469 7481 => 3.49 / 4.384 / 4.330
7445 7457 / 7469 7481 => 3.29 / 4.082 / 4.330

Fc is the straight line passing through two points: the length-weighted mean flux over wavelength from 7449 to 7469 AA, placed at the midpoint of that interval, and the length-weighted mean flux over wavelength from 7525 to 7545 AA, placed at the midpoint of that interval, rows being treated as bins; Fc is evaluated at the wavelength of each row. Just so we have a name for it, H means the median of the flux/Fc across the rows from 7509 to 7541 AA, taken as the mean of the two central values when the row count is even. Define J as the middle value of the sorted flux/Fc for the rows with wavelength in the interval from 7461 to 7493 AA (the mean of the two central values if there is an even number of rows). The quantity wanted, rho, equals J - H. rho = -0.007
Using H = 1.000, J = 0.99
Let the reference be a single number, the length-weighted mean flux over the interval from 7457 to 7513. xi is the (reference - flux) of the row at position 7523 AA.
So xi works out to -0.06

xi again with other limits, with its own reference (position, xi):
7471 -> -0.20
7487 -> -0.16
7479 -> 0.18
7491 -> 0.09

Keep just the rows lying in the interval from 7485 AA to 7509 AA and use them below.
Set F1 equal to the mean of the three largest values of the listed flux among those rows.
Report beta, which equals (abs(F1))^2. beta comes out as 19.2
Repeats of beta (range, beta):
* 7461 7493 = 20.0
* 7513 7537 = 19.8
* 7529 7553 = 20.3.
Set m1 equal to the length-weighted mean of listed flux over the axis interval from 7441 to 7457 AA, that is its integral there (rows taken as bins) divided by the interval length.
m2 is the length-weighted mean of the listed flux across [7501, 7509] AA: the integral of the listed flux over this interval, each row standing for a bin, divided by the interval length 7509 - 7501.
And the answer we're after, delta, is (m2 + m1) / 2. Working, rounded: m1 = 4.26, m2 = 4.30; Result 4.28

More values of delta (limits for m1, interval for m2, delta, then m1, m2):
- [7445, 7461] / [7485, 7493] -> 4.33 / 4.28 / 4.37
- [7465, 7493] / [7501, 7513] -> 4.33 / 4.32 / 4.33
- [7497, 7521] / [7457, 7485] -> 4.34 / 4.34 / 4.33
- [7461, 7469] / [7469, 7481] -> 4.35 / 4.38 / 4.33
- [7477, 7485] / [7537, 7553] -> 4.29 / 4.15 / 4.43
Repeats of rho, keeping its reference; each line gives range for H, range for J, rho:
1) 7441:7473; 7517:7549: -0.005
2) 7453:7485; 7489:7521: -0.025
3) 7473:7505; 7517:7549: 0.021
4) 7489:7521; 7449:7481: 0.025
